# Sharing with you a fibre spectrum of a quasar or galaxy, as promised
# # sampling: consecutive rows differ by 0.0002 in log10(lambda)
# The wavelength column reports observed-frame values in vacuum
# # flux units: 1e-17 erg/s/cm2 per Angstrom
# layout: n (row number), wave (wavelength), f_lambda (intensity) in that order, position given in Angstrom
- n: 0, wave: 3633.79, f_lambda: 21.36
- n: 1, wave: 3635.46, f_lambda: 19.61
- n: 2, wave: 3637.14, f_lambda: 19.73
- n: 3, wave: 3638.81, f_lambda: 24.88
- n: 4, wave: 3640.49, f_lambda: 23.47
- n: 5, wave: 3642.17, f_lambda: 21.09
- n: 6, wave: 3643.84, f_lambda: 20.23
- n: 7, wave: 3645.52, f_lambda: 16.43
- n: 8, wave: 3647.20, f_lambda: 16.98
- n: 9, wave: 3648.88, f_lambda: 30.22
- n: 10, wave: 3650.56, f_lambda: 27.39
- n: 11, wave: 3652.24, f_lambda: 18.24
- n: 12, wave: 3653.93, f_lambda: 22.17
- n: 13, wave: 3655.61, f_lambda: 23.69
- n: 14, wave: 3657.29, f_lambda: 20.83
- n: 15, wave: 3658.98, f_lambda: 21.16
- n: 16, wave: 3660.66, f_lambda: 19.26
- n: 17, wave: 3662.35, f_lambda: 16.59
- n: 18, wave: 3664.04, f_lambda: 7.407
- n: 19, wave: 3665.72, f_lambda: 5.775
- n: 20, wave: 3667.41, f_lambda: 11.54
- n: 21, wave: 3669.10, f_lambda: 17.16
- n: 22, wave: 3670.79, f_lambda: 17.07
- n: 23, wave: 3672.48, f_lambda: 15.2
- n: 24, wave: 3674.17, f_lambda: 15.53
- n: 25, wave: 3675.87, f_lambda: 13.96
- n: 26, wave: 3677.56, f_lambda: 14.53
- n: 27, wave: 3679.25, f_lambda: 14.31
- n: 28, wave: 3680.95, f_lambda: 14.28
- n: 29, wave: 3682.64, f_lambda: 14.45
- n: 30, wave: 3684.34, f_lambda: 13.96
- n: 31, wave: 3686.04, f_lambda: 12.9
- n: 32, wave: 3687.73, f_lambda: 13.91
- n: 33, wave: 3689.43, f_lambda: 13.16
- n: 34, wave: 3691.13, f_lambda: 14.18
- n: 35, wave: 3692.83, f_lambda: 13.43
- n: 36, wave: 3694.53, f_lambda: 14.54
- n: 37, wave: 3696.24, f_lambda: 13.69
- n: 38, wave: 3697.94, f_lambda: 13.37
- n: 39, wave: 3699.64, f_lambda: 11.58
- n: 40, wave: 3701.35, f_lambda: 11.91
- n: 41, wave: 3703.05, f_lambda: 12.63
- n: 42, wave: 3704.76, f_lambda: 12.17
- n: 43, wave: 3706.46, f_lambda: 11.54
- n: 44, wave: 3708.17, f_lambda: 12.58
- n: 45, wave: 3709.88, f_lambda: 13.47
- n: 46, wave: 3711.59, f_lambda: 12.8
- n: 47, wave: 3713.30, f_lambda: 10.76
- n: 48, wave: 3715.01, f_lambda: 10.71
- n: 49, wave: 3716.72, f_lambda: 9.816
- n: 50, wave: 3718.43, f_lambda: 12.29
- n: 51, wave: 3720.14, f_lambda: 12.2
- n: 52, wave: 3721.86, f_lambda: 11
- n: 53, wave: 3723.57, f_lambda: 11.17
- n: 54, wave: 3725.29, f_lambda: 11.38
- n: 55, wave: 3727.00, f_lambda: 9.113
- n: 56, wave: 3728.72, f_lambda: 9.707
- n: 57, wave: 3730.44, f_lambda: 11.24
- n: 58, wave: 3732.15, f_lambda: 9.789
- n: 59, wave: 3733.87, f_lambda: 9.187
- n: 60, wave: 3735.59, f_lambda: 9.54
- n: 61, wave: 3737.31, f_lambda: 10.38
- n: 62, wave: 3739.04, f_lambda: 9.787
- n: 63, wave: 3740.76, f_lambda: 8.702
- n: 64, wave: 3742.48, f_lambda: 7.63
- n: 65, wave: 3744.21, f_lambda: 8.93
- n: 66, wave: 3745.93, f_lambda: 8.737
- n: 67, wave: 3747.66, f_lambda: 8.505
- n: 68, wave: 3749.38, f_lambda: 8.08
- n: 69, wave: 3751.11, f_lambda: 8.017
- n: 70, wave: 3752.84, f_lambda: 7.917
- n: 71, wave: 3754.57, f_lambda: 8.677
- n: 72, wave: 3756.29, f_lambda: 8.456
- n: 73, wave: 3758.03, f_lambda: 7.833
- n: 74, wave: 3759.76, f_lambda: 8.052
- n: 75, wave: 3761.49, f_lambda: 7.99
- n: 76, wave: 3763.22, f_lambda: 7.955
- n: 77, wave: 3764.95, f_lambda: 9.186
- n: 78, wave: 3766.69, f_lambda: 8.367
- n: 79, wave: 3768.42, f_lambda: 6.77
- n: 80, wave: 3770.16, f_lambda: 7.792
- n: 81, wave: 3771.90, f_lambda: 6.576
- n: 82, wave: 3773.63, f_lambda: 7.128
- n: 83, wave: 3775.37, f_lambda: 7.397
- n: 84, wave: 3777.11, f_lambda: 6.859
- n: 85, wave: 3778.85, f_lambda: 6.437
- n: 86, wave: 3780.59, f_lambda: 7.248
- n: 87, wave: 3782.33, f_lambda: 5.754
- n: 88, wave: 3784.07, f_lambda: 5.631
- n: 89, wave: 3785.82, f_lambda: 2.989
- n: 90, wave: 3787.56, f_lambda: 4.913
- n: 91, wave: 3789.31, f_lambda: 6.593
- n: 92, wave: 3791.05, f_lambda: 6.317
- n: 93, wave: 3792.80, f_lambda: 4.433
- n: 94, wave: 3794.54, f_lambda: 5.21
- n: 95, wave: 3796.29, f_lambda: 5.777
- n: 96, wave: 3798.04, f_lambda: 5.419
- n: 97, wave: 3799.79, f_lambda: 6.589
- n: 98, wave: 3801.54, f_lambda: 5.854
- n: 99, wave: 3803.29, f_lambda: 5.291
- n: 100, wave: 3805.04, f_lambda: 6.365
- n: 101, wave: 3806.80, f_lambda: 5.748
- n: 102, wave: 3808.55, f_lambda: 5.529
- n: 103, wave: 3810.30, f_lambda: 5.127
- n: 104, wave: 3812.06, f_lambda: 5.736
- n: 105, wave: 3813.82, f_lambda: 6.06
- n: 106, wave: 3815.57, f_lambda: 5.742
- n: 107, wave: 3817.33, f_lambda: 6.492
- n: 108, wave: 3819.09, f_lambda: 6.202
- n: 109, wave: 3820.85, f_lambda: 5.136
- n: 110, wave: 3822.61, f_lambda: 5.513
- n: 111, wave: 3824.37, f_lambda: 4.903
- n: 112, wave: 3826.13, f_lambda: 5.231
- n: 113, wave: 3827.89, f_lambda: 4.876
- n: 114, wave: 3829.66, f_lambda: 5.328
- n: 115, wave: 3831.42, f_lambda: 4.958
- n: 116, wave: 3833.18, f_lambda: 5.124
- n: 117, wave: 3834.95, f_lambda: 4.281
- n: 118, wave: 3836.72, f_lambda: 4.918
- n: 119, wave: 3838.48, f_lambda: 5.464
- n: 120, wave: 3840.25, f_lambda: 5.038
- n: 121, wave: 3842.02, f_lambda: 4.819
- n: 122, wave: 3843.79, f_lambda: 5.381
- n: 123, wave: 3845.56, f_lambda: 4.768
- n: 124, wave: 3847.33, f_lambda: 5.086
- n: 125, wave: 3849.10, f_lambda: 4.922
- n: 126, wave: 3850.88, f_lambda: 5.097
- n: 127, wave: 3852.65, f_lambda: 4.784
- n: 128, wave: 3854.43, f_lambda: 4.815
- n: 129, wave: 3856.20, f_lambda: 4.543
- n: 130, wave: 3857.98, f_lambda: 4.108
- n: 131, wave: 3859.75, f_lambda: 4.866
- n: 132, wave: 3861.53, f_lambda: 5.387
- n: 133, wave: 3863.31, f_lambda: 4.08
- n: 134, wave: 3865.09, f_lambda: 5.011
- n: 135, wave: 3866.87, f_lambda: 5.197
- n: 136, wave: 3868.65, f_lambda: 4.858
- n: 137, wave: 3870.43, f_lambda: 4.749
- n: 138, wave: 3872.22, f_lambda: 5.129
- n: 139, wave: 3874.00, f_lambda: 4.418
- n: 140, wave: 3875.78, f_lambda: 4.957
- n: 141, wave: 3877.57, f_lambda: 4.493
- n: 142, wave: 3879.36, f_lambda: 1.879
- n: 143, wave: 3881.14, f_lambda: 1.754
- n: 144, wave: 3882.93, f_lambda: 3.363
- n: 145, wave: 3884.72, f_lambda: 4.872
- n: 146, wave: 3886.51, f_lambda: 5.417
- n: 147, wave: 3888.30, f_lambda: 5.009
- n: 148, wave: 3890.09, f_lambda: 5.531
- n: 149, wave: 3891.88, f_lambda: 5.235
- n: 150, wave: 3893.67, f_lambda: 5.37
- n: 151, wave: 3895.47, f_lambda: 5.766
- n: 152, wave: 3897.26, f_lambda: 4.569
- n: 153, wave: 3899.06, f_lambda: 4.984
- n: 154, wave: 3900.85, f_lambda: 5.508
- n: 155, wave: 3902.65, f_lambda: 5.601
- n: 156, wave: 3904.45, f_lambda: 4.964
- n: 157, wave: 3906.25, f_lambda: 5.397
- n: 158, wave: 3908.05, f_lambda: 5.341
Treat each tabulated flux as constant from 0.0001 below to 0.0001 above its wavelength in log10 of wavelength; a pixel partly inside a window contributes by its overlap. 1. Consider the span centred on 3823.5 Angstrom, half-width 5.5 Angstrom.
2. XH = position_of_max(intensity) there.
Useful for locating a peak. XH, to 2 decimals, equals 3819.09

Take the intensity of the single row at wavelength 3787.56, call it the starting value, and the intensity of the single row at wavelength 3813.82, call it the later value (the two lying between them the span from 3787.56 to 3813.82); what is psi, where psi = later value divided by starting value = 1.2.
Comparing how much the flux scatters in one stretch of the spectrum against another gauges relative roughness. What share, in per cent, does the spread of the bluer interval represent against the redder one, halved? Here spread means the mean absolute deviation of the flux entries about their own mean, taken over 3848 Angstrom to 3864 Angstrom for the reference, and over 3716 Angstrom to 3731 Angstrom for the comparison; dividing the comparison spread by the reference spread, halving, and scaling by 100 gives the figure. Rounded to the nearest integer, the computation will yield 136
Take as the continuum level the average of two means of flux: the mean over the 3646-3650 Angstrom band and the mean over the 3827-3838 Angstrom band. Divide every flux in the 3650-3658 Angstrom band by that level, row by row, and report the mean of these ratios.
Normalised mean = 1.6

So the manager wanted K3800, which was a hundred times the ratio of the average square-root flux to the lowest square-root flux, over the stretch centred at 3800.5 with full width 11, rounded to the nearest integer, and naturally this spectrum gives 105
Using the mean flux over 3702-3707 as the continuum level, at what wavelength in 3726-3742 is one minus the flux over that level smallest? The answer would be 3730.44 Angstrom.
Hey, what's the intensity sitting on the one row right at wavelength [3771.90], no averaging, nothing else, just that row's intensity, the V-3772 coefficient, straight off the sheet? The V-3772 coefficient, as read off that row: 6.576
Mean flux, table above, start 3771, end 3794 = 6.0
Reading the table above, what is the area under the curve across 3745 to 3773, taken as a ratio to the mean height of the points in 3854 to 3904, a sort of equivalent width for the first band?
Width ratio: 48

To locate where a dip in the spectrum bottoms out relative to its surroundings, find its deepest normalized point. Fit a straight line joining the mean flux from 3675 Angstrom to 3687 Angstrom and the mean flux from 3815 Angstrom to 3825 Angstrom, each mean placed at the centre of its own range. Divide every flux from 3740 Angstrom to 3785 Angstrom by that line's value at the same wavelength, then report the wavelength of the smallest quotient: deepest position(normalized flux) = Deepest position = 3784.07 Angstrom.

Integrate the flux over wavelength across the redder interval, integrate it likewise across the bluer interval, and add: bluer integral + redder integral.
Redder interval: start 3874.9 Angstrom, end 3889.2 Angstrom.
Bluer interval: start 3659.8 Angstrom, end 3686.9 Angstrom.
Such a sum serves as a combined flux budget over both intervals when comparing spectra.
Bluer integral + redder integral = 436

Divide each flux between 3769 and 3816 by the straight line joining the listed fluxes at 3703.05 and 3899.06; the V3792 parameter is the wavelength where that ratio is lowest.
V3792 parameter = 3785.82 Angstrom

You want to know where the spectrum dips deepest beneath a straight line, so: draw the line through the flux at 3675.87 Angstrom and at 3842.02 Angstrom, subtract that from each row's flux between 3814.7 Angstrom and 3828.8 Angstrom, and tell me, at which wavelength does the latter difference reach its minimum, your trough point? 3824.37 Angstrom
